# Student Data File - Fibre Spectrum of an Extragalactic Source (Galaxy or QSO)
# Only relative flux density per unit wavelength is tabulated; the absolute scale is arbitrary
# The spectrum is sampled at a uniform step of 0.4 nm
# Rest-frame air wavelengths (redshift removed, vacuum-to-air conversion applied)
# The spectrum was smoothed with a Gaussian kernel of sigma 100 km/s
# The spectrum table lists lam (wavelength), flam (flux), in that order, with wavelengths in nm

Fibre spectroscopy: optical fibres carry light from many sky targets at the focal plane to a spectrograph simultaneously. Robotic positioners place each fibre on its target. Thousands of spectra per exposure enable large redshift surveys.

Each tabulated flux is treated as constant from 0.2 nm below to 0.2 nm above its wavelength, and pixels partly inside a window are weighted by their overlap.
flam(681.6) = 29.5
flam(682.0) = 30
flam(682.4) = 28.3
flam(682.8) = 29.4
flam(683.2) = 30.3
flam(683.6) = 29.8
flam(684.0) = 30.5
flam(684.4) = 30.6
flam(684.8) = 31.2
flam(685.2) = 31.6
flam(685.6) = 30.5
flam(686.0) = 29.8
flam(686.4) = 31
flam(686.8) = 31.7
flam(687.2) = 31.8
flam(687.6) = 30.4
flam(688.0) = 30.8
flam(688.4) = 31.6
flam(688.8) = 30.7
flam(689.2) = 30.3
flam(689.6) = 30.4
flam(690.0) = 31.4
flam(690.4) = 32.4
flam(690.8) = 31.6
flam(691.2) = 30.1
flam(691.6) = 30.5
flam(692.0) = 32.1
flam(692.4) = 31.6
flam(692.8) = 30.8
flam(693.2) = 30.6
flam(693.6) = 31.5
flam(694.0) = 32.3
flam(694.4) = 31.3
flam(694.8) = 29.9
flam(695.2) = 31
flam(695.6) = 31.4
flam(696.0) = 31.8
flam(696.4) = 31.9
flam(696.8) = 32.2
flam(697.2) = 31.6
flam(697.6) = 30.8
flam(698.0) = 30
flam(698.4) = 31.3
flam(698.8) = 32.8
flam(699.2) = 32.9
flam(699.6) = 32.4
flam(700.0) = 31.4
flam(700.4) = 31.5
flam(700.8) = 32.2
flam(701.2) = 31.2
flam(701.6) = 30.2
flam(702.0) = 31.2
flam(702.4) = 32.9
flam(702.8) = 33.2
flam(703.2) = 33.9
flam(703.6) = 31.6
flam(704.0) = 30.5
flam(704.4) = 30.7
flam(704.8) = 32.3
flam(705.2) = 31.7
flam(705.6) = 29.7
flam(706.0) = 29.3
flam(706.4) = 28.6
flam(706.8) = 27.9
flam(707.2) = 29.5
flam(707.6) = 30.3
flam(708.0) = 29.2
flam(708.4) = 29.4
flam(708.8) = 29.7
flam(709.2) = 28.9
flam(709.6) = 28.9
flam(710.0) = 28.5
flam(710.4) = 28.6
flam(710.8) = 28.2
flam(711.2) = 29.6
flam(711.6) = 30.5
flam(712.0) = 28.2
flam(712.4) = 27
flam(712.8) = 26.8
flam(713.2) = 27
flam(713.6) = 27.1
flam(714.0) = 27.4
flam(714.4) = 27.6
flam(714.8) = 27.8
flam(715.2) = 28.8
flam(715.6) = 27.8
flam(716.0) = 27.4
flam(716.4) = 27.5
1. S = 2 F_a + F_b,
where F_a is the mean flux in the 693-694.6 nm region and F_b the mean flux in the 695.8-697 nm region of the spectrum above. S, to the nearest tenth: 94.8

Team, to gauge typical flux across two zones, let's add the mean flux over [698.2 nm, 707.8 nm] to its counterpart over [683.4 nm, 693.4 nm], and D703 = 62.2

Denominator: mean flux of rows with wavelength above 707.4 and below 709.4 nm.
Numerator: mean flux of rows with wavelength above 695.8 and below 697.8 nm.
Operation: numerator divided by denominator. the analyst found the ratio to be 1.07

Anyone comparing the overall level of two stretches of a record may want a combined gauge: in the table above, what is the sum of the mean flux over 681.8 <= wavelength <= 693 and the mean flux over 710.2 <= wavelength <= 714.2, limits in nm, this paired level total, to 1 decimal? 58.8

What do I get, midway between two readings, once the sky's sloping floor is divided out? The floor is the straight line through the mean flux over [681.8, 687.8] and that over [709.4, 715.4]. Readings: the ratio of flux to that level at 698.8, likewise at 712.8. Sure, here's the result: 1.04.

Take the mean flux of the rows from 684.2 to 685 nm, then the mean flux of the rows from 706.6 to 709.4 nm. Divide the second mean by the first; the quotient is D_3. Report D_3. 0.95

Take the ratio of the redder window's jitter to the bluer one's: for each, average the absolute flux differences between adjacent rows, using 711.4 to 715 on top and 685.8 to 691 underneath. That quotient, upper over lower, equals 0.80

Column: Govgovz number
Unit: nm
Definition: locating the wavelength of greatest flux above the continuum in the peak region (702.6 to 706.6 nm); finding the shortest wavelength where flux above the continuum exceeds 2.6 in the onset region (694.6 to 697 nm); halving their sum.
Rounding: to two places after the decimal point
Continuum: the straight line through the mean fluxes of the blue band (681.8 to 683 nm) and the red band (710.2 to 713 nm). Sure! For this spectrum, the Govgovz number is 699.60 nm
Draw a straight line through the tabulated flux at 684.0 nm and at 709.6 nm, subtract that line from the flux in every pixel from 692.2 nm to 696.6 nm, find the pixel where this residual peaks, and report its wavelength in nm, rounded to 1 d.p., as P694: 694.0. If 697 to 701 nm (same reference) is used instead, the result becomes 699.2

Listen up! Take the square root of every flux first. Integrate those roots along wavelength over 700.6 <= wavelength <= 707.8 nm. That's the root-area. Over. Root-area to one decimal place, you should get 40.0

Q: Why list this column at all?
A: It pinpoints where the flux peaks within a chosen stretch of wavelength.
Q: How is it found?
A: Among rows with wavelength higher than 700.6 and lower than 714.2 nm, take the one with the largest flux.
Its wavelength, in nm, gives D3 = 703.2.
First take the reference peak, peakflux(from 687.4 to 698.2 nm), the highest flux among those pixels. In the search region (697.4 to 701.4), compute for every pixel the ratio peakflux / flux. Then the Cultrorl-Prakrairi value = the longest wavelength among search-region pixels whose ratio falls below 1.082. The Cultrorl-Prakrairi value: 701.2 nm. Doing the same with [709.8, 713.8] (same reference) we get 711.6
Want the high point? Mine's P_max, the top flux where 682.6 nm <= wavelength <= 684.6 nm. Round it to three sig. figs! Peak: 30.6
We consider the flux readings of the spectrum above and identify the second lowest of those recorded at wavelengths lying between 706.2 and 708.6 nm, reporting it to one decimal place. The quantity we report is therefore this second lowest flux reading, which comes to 28.6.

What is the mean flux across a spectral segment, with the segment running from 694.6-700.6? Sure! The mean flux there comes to 31.5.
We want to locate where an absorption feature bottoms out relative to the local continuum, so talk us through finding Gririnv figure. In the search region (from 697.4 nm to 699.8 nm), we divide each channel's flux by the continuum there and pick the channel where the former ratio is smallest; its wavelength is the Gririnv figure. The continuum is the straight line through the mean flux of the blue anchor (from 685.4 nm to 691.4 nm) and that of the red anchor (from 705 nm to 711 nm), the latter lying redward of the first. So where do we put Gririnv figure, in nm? 698.0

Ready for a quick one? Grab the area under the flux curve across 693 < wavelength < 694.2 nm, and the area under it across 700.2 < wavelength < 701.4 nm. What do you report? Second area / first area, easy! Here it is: 1.01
